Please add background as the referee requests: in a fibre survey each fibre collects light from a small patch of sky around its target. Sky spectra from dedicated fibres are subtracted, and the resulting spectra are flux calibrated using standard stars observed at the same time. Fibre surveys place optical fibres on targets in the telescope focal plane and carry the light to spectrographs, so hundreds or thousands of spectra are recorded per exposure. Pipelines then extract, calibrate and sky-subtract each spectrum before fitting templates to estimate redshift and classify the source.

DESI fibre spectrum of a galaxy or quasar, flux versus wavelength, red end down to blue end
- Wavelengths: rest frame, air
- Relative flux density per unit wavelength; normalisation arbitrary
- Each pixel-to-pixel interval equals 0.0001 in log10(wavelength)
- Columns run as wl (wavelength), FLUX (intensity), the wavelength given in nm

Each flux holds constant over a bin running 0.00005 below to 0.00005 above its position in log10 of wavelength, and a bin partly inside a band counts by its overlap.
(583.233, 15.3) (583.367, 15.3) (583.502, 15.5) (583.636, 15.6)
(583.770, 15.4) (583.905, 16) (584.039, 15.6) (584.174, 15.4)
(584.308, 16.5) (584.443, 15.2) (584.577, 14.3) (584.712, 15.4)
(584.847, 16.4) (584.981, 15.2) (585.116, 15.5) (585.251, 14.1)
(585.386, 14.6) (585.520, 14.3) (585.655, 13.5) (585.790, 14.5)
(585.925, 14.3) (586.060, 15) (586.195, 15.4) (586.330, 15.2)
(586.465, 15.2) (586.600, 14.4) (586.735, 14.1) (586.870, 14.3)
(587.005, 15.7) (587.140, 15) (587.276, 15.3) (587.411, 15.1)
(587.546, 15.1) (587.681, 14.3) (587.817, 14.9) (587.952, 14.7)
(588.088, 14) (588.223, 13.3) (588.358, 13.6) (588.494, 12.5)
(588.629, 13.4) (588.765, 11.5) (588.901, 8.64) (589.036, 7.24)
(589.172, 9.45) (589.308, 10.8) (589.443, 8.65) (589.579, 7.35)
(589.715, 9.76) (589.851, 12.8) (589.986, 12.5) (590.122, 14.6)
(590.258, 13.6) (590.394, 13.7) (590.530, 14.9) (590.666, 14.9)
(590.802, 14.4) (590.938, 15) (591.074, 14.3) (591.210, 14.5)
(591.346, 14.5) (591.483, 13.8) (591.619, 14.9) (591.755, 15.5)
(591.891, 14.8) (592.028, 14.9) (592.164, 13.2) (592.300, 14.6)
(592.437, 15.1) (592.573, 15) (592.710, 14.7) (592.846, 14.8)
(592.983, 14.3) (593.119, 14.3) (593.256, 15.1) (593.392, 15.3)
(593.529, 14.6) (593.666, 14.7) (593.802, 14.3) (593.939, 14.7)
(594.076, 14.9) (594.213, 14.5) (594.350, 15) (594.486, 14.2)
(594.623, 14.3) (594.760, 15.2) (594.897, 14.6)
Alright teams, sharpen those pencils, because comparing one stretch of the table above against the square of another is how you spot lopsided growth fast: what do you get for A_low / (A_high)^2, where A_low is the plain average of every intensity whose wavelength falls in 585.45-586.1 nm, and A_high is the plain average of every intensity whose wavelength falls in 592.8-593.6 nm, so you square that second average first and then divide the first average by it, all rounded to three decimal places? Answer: 0.066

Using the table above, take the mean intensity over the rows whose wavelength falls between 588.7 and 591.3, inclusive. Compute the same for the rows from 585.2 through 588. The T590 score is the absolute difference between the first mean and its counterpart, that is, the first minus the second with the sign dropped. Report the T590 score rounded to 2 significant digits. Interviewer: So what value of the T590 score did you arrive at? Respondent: 2.7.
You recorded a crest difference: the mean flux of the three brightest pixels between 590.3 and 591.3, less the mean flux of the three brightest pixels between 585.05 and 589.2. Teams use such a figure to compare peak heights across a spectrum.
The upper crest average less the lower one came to -0.60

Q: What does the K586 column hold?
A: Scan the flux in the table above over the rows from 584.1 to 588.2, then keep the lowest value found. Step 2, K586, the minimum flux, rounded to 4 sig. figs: 13.50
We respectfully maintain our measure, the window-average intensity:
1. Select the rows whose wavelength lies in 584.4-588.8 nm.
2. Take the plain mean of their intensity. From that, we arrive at 14.5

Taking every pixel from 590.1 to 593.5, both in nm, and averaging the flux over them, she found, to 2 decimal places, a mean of 14.59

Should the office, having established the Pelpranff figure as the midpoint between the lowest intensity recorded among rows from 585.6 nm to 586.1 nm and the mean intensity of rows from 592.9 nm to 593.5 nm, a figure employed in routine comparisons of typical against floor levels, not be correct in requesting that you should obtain 14.1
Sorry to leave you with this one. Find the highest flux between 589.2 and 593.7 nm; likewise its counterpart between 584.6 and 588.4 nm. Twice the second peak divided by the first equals 2.12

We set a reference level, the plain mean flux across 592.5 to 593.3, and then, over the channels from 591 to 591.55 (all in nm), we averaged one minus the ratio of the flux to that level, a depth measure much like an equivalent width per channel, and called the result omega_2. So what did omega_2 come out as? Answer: 0.03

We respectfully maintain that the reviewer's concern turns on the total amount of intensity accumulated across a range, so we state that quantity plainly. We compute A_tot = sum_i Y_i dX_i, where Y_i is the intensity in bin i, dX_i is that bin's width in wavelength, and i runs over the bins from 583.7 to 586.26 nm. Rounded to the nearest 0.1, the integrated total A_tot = 38.6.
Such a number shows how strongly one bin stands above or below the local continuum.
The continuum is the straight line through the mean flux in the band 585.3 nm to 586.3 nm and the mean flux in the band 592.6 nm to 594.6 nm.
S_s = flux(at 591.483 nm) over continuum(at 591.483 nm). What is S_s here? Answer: 0.94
